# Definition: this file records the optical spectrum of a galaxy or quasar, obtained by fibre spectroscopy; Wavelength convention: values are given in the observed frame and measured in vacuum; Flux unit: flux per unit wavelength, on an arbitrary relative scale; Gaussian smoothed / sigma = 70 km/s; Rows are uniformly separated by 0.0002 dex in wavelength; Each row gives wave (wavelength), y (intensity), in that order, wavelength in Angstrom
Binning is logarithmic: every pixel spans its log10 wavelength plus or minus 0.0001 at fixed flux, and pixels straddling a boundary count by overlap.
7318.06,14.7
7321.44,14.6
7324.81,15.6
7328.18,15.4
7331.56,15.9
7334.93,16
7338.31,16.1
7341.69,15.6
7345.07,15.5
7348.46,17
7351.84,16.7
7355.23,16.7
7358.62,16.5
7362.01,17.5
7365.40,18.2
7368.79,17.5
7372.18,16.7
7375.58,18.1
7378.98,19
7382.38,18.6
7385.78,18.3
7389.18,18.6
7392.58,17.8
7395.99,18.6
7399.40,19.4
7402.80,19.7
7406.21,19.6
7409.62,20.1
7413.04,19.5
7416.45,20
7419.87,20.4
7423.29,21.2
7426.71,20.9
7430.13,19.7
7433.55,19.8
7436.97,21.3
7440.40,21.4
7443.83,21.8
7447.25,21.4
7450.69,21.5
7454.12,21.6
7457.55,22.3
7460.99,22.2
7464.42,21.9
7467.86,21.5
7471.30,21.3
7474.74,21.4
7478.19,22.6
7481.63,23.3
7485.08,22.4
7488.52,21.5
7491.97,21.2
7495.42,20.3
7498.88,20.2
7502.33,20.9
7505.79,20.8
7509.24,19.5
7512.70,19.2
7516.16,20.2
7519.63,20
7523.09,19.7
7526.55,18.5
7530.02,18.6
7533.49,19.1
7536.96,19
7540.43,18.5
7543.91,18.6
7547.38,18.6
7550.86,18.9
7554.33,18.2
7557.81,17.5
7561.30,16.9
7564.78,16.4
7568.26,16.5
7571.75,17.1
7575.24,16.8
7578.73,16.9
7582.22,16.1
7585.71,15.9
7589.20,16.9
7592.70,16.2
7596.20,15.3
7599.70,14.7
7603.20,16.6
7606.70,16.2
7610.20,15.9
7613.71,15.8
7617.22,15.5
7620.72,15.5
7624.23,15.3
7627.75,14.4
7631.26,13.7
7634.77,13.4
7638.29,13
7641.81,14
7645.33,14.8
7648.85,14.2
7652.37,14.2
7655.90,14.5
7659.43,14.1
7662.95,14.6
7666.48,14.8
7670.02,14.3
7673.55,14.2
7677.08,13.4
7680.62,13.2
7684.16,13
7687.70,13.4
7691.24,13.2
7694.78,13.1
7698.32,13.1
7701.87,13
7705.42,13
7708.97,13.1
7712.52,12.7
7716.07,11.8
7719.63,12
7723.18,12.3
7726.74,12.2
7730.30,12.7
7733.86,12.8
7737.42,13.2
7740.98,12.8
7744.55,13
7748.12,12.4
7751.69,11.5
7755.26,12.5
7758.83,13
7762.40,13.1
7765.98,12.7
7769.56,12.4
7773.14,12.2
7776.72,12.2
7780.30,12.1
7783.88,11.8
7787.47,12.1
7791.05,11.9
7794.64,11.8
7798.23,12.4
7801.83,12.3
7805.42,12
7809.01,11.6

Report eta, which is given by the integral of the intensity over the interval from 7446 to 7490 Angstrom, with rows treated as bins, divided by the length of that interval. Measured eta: 22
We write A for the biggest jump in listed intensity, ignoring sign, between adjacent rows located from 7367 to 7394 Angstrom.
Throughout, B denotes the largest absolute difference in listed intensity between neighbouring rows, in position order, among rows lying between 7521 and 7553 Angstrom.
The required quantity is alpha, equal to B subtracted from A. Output 0.2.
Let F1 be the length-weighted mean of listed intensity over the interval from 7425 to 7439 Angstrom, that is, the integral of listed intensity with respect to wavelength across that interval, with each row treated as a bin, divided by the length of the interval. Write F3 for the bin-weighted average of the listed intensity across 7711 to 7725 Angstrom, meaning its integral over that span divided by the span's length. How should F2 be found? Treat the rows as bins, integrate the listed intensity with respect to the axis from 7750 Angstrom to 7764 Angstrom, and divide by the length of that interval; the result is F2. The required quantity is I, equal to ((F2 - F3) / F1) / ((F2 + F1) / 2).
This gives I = 0.001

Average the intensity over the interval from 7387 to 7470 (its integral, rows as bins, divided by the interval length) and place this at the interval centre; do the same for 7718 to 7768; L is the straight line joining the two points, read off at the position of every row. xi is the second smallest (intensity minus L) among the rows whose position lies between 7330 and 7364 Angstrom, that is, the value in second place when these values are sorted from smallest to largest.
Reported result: -7.1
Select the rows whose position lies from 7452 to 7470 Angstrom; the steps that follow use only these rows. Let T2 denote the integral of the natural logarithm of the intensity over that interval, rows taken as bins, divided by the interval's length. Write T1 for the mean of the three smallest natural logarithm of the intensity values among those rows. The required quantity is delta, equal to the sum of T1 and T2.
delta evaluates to 6.2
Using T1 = 3.08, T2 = 3.09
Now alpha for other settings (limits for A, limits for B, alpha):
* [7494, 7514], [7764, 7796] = 1.0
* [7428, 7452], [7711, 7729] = 0.6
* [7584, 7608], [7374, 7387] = 1.0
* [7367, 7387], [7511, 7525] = 0.4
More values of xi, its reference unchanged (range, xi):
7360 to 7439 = -4.7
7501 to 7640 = -1.9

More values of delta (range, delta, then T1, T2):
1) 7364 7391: 5.8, 2.86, 2.90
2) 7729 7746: 5.1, 2.55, 2.56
